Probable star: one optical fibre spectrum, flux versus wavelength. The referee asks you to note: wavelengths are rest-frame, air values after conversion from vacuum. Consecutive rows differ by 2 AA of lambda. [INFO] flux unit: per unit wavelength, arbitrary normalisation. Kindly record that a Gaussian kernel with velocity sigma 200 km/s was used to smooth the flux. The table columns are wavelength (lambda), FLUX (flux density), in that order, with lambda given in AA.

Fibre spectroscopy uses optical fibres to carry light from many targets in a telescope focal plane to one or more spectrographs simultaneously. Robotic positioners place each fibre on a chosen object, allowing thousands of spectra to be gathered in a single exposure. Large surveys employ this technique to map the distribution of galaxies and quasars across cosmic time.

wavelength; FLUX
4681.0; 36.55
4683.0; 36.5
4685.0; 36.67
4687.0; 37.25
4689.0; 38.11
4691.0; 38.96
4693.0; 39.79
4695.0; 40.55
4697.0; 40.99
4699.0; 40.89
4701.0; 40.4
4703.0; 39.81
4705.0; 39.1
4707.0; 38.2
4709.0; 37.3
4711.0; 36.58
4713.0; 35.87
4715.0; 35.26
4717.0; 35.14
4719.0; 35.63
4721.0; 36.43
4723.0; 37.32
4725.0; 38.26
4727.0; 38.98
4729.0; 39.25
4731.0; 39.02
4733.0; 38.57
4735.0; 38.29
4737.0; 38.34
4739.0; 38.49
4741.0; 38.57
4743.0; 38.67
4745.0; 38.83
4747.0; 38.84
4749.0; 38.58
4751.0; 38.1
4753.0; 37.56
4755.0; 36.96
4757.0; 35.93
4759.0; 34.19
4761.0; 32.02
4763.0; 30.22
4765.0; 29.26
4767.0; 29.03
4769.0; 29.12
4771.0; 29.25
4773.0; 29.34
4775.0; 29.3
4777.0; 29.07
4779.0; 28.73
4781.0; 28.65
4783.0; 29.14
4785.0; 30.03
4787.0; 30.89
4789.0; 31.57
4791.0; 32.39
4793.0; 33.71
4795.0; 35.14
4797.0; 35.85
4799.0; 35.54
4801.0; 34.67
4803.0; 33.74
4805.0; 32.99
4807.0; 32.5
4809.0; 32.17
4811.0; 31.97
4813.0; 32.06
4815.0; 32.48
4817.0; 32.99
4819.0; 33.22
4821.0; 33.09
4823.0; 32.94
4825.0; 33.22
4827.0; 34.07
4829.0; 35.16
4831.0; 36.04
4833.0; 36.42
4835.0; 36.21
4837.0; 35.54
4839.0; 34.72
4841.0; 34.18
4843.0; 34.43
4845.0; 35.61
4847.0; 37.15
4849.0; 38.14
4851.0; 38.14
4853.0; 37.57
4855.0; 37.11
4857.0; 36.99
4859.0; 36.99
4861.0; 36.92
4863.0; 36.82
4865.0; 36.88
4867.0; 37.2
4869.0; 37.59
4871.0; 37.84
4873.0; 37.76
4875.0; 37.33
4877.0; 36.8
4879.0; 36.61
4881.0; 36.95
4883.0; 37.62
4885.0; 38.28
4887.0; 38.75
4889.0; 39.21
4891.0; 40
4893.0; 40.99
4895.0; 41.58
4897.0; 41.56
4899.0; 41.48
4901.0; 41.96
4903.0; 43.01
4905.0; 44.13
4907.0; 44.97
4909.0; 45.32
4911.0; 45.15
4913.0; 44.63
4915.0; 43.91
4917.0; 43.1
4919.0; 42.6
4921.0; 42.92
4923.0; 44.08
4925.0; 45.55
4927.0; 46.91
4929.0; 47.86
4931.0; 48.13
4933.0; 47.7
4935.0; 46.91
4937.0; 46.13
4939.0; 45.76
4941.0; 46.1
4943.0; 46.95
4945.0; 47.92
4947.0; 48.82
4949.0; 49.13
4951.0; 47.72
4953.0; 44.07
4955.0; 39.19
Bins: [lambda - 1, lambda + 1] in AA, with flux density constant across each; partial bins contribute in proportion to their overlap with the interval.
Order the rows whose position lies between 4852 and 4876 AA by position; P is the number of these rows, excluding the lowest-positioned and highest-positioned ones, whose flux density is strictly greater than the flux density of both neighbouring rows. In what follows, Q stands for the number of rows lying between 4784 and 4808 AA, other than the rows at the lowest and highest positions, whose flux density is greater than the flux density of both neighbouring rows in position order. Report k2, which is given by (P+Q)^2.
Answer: 4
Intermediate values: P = 1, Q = 1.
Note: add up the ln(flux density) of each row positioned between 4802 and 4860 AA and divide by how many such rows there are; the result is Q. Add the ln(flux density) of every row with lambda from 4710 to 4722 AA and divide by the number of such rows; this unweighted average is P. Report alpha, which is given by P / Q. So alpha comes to 1.01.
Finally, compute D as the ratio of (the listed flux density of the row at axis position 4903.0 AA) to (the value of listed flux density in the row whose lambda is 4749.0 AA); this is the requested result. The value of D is 1.1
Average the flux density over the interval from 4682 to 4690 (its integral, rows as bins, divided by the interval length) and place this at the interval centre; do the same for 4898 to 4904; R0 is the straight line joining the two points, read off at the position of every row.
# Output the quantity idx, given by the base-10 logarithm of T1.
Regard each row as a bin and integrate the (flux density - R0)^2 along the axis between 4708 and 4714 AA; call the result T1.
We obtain 1.0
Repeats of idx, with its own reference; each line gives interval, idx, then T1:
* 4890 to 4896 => 1.0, 10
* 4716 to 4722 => 1.5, 30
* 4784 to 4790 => 2.7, 452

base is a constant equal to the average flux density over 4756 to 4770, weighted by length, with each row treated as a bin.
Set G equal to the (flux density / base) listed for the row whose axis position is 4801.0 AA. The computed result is 1.10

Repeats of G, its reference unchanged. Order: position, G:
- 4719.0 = 1.13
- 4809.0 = 1.02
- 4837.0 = 1.13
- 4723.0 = 1.19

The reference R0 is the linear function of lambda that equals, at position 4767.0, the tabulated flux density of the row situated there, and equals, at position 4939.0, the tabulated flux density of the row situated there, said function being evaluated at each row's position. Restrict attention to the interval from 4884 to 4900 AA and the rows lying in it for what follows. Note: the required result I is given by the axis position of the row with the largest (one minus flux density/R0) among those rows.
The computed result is 4885.0 AA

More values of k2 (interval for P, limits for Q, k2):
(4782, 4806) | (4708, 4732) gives 4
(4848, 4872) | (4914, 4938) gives 1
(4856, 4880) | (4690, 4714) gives 4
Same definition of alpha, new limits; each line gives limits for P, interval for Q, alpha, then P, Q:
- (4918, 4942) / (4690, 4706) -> 1.04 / 3.83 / 3.69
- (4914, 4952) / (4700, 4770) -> 1.07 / 3.83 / 3.60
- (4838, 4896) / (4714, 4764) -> 1.00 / 3.62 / 3.61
